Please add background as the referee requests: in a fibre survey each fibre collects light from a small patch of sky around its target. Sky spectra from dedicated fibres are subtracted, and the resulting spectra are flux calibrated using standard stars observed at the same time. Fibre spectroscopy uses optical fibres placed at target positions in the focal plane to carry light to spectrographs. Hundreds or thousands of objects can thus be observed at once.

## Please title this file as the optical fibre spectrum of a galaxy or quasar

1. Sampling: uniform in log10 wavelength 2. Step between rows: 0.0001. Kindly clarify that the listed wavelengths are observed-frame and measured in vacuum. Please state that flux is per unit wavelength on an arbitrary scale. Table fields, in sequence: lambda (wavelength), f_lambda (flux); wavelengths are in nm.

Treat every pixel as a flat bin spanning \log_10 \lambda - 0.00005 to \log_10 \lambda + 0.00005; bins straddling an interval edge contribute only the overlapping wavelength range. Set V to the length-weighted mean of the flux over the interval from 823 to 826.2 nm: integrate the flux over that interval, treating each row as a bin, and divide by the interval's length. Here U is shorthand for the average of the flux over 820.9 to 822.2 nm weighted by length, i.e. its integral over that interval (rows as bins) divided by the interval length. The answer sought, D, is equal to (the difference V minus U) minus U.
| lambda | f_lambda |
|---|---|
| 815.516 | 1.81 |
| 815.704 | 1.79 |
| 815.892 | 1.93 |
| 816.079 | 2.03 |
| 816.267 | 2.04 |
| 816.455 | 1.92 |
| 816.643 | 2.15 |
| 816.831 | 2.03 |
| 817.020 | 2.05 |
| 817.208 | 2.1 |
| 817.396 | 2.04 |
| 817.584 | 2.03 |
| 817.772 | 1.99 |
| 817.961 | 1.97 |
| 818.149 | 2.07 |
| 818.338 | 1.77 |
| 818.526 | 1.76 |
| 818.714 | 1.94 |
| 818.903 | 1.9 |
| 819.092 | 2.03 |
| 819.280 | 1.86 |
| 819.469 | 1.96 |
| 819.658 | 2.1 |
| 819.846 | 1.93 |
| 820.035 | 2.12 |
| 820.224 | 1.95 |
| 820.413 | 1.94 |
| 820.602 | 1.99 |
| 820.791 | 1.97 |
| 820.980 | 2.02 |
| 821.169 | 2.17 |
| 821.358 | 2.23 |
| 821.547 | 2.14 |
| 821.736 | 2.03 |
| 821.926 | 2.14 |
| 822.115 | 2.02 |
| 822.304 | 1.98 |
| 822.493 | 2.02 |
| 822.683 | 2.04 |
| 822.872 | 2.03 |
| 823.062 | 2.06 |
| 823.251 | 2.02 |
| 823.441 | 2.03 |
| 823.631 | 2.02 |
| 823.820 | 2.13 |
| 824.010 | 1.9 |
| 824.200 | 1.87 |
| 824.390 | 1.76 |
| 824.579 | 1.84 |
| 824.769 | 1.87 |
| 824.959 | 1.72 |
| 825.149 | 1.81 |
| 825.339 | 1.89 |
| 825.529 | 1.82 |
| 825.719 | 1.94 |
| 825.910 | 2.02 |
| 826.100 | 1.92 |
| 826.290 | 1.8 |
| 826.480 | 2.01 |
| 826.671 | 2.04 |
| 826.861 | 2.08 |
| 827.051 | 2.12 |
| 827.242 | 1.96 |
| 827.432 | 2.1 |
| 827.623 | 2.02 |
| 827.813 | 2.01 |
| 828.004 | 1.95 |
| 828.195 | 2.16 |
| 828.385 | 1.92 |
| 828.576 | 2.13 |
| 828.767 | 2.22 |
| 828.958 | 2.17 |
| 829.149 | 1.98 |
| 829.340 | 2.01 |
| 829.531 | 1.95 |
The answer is -2.3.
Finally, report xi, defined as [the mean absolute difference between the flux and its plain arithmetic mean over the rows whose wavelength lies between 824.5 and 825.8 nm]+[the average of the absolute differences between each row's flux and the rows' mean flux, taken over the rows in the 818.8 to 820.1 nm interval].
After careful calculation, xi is 0.13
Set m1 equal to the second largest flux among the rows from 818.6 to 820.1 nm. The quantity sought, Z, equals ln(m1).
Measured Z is 0.742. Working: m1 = 2.1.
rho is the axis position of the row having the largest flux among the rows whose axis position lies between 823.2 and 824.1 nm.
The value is 823.820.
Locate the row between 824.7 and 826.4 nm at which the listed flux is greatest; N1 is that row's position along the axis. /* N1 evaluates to 825.910 nm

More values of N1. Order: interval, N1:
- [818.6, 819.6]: 819.092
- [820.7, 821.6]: 821.358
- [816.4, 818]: 816.643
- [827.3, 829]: 828.767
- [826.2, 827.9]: 827.051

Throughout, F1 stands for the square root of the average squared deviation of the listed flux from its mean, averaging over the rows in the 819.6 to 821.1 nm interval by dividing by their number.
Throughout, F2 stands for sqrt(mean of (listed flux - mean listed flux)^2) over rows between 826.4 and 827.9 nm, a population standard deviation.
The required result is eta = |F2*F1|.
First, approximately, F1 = 0.068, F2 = 0.050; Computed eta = 0.0034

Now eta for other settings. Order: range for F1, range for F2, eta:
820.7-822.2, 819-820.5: 0.0072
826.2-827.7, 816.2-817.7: 0.0058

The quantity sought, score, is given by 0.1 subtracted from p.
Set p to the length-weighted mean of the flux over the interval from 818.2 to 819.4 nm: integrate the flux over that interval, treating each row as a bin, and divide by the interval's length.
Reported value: 1.79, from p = 1.89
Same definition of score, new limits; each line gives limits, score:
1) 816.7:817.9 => 1.94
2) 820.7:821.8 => 2.00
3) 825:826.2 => 1.79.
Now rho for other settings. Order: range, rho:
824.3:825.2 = 824.769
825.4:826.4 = 825.910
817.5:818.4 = 818.149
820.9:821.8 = 821.358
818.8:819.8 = 819.658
